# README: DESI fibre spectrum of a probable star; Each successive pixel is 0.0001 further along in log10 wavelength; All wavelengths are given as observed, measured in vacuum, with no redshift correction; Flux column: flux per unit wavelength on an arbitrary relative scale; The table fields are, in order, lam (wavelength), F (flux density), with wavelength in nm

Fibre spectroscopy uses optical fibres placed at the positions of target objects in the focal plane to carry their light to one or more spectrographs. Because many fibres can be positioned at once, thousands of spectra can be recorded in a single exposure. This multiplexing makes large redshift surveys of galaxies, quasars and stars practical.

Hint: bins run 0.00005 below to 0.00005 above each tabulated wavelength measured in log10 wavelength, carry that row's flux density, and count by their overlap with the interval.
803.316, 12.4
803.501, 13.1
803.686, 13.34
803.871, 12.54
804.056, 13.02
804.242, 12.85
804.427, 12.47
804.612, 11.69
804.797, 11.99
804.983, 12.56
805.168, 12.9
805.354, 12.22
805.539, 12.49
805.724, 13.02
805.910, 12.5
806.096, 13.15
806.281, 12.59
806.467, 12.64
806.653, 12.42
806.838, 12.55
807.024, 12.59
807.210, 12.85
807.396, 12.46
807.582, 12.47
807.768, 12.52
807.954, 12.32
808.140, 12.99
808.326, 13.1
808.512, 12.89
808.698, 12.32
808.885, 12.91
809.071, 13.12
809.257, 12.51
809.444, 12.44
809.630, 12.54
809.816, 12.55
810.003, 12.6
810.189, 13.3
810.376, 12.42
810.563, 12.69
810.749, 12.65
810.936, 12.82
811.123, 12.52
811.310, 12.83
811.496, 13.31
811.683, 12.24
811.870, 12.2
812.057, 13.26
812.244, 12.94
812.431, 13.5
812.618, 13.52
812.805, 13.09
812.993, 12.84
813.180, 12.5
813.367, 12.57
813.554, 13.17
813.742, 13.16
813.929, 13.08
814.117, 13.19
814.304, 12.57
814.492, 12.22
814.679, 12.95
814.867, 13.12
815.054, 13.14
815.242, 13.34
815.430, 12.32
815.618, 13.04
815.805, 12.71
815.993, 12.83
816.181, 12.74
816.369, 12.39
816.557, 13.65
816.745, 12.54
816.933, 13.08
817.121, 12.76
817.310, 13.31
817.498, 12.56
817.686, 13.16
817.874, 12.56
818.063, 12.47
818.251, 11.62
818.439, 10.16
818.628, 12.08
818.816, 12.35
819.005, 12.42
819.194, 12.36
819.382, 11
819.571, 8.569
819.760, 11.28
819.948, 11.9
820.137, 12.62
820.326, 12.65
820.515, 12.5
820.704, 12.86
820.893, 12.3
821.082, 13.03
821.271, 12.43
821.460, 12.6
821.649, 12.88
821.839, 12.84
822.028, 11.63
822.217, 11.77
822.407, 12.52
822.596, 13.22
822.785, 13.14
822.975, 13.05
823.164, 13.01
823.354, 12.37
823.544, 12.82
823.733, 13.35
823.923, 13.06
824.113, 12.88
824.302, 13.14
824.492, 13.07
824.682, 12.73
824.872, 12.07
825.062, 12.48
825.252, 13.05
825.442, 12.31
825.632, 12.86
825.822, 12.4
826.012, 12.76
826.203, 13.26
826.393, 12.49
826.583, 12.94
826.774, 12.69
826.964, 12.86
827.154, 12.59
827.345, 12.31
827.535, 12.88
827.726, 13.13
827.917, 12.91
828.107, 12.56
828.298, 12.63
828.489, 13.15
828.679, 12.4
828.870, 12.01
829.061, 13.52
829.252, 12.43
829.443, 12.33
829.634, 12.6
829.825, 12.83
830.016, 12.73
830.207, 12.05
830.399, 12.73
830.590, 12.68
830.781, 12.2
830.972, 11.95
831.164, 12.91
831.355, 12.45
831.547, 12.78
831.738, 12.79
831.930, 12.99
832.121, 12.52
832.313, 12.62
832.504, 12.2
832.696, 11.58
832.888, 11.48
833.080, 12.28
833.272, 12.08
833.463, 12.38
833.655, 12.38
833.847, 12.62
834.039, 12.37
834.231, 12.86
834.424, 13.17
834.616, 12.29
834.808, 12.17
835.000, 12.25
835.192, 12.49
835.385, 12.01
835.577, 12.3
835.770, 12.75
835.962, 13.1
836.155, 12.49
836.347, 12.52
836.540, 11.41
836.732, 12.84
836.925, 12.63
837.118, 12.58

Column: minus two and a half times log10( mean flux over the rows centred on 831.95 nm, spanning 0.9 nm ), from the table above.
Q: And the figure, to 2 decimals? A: -2.76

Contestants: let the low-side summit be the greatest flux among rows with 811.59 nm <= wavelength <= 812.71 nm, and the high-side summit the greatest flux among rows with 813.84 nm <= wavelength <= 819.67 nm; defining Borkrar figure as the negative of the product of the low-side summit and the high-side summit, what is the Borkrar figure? -185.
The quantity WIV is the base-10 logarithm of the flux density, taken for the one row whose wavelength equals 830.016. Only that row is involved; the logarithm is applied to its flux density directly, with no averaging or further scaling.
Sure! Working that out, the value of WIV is 1.10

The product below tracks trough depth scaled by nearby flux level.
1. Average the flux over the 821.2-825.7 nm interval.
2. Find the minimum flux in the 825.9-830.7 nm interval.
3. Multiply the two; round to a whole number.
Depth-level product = 153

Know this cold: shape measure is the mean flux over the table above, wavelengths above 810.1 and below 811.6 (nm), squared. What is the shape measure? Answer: 164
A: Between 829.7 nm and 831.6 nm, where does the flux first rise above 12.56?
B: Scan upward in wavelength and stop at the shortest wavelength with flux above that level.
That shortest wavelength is 829.825 nm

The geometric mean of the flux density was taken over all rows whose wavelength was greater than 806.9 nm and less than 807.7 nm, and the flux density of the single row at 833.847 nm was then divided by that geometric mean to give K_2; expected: 1.00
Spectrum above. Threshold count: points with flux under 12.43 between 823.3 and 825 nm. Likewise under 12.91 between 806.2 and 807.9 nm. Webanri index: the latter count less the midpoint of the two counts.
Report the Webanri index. 3.5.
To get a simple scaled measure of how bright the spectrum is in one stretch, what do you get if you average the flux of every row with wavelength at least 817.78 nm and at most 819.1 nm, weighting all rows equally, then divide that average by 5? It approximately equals 2.39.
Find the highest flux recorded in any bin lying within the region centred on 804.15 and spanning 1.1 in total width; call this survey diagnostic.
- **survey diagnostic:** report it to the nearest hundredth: 13.34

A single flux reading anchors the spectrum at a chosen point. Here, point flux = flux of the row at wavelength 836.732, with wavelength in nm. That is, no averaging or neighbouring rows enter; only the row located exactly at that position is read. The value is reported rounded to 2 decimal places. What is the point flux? 12.84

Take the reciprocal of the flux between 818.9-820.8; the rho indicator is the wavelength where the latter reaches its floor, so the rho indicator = 820.704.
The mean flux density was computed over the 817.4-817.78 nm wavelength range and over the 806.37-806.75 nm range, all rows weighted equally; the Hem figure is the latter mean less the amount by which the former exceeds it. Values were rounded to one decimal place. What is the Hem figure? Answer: 12.2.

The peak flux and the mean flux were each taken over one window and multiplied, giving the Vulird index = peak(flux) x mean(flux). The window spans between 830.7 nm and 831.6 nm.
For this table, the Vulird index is 161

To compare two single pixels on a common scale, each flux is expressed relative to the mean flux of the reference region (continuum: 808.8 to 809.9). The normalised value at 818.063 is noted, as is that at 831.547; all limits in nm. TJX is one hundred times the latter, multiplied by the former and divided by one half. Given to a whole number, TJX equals 198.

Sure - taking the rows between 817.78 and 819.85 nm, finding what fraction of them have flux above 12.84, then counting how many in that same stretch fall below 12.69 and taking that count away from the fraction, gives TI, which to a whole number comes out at -11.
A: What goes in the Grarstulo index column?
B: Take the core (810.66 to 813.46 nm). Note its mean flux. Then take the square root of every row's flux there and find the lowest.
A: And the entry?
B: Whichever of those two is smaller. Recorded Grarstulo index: 3.49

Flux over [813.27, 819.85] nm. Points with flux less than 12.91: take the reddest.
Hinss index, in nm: 819.760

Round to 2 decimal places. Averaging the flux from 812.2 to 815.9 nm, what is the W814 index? 12.95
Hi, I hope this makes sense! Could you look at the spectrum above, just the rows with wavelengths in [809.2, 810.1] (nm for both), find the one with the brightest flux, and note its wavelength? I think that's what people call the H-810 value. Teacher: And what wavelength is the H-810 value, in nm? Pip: 810.003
